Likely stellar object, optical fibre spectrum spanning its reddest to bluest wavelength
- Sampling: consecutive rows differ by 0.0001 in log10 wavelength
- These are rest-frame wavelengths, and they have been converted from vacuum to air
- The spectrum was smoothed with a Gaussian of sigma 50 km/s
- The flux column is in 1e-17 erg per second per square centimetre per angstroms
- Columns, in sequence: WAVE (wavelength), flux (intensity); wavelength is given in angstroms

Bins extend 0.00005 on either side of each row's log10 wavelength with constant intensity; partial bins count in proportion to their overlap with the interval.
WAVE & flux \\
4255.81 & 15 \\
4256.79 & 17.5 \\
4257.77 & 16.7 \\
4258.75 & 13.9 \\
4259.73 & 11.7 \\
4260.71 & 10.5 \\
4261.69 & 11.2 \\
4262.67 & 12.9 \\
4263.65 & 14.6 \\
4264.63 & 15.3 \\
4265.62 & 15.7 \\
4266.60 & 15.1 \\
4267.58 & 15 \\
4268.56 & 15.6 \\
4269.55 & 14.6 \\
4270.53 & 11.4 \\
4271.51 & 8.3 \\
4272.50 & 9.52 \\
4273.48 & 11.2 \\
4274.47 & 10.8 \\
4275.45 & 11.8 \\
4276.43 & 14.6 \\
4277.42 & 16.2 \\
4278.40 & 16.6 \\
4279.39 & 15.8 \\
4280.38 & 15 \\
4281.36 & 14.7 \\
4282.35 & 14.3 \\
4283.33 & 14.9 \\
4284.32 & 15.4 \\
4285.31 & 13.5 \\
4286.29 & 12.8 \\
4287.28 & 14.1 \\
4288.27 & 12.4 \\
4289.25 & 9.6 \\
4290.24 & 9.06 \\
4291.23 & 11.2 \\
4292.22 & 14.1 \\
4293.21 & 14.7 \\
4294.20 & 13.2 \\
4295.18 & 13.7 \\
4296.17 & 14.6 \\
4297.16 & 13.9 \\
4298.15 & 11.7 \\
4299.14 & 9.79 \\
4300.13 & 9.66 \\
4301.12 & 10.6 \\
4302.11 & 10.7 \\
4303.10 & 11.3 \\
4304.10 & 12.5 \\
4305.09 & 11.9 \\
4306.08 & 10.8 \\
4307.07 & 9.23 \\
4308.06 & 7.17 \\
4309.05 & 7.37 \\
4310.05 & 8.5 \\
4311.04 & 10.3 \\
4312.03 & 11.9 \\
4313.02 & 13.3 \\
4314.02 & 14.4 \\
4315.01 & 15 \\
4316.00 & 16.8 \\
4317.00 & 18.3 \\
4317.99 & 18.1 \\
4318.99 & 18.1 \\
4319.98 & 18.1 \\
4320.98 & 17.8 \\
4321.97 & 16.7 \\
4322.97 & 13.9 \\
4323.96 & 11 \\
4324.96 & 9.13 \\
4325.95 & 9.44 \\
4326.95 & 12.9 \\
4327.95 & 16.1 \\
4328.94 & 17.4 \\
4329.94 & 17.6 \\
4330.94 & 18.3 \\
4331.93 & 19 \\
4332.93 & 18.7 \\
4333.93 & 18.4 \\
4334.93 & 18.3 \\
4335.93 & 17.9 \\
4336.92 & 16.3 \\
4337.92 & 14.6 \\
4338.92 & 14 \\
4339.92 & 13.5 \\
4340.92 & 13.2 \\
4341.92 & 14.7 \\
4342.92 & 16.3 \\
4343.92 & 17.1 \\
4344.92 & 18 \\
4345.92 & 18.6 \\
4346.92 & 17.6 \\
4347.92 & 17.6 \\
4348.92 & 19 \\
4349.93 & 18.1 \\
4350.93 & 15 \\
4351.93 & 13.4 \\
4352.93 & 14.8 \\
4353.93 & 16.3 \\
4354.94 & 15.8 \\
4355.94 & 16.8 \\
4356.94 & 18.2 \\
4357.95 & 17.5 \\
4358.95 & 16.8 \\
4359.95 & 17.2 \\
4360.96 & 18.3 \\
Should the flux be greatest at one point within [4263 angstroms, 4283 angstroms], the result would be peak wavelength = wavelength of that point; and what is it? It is 4278.40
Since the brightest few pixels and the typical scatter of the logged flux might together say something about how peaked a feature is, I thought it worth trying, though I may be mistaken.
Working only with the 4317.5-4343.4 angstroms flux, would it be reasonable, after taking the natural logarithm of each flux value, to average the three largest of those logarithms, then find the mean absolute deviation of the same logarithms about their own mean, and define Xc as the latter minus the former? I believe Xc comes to -2.76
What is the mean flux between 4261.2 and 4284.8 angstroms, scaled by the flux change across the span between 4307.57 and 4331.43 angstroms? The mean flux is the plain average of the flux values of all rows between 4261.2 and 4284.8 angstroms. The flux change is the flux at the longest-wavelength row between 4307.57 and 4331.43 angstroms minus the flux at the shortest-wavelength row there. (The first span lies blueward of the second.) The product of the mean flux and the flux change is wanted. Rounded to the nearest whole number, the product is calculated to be 153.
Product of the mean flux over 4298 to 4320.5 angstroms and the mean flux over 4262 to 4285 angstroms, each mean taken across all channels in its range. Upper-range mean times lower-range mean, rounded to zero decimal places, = 172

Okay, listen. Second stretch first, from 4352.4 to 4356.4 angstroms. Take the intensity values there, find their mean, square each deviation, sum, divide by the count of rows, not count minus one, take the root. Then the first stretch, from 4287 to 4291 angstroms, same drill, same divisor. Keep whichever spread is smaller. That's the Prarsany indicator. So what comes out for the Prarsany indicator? 0.74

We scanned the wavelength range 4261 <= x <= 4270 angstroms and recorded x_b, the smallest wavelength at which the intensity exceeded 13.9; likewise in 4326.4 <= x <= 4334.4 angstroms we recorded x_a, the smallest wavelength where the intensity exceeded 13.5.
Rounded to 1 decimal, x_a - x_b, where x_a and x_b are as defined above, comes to 64.3 angstroms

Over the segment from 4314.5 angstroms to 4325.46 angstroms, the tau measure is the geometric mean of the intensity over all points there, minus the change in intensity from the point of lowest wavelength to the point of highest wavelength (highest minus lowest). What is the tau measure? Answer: 21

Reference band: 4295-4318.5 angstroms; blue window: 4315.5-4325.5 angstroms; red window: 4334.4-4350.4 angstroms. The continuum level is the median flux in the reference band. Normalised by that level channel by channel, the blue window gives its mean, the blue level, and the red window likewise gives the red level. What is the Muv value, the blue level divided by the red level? 0.95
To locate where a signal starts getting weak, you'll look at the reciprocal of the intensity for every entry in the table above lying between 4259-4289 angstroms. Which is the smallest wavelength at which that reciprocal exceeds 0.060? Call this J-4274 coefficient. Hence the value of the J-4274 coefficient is 4259.73 angstroms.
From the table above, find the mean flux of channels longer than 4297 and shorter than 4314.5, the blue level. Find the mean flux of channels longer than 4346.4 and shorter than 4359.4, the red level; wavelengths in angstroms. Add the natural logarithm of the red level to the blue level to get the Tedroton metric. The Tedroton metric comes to 13.6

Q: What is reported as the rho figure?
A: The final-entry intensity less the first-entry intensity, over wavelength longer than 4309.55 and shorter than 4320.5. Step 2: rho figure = 10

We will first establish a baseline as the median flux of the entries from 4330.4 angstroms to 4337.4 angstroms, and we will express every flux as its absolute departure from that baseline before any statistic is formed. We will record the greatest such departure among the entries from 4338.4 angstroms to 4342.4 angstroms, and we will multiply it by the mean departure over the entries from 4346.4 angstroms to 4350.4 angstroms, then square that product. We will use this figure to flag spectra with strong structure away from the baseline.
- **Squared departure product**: 9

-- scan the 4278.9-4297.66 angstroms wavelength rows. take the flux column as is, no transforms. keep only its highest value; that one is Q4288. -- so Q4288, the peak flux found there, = 15.8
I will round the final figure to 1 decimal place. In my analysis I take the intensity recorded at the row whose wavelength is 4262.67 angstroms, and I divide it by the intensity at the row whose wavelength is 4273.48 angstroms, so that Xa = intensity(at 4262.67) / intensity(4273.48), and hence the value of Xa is 1.2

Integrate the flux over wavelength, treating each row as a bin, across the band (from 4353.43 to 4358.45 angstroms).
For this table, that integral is 84.9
